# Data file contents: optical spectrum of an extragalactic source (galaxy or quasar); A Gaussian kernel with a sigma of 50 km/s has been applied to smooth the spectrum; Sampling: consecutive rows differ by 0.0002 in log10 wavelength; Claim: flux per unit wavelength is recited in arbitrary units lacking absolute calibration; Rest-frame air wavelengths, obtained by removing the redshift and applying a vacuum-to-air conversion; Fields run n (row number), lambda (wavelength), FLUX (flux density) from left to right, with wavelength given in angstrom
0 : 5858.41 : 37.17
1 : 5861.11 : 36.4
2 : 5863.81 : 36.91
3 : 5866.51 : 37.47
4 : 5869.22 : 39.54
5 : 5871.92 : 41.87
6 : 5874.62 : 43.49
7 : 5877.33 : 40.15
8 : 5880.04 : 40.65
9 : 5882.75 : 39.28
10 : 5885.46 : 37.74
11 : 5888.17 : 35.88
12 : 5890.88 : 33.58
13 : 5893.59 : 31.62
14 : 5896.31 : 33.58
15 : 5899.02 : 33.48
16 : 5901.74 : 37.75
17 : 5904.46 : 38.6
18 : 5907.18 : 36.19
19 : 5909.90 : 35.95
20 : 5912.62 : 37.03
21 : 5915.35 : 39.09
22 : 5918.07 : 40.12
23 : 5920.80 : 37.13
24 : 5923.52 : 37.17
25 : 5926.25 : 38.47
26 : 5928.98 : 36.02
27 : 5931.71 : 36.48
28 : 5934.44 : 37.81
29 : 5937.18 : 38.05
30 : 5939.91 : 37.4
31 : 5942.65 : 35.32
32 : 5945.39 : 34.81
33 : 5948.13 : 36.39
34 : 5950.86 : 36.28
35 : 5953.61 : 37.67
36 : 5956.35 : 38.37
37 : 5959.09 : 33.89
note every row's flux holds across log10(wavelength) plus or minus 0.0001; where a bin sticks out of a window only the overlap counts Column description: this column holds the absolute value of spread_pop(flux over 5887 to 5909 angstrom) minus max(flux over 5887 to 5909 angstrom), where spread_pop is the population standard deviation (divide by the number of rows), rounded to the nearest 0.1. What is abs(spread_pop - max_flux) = 36.4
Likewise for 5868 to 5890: 41.3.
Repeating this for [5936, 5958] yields 37.2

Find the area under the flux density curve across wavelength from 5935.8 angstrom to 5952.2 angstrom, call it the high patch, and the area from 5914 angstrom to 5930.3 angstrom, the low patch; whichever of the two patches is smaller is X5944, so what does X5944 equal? 597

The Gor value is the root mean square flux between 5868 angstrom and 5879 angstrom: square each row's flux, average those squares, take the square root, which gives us 41.3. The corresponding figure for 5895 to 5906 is 35.9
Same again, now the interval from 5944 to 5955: 36.3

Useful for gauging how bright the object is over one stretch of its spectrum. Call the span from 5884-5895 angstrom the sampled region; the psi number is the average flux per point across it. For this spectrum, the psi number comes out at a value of 34.7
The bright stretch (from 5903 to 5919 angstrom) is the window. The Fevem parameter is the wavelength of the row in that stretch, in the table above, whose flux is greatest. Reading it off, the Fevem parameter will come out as 5918.07 angstrom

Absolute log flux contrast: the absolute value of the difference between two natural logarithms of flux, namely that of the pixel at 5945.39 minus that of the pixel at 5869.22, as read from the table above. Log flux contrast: 0.13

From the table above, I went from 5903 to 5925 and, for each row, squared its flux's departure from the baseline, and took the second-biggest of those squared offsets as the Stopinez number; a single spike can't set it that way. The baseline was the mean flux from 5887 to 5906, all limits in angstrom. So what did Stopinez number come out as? 17.3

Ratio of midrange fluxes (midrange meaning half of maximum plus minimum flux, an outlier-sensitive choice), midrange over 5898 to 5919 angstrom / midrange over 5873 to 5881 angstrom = 0.88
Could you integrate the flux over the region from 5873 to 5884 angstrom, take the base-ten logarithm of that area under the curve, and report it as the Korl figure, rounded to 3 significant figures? 2.65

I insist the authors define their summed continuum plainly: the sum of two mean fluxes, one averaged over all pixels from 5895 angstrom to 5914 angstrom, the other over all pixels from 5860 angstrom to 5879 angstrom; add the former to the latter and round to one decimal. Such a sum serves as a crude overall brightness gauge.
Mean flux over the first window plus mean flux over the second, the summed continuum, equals 75.5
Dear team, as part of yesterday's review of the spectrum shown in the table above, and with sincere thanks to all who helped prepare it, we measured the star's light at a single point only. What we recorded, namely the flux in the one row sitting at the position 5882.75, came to 39.28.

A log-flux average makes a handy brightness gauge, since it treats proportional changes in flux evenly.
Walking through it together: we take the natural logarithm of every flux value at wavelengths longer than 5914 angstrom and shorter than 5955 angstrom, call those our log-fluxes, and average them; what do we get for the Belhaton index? 3.62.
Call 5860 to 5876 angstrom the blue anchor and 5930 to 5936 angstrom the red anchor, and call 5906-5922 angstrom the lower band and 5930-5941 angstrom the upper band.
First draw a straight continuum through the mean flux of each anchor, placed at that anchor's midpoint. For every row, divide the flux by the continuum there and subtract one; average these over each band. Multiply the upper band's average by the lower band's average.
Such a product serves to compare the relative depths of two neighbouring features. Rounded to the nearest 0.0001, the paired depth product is 0.0000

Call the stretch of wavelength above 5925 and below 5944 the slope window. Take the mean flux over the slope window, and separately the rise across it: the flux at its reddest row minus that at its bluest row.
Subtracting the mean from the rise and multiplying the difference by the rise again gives 127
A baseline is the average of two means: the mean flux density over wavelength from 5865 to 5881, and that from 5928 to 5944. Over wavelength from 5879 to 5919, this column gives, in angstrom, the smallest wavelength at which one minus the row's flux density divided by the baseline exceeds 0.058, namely 5888.17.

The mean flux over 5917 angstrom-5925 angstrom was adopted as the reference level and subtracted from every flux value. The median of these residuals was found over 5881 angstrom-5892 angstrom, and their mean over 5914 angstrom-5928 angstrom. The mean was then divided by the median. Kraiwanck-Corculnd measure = -0.2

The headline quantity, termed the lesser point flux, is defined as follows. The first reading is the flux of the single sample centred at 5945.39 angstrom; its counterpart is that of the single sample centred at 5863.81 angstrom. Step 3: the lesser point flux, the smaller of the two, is 34.8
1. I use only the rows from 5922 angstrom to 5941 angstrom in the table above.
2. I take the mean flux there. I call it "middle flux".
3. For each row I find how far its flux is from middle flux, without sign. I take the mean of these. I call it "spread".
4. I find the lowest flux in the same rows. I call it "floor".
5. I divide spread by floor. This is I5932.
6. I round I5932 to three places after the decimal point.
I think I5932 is 0.019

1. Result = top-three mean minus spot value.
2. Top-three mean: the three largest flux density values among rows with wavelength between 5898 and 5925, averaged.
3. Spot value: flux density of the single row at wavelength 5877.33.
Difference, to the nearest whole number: -1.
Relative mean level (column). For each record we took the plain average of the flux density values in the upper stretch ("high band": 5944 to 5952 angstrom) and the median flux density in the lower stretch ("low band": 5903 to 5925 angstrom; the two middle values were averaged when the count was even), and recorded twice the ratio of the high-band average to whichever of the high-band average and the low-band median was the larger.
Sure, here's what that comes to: 1.93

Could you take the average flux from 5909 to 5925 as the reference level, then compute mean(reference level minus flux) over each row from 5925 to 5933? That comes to 0.8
